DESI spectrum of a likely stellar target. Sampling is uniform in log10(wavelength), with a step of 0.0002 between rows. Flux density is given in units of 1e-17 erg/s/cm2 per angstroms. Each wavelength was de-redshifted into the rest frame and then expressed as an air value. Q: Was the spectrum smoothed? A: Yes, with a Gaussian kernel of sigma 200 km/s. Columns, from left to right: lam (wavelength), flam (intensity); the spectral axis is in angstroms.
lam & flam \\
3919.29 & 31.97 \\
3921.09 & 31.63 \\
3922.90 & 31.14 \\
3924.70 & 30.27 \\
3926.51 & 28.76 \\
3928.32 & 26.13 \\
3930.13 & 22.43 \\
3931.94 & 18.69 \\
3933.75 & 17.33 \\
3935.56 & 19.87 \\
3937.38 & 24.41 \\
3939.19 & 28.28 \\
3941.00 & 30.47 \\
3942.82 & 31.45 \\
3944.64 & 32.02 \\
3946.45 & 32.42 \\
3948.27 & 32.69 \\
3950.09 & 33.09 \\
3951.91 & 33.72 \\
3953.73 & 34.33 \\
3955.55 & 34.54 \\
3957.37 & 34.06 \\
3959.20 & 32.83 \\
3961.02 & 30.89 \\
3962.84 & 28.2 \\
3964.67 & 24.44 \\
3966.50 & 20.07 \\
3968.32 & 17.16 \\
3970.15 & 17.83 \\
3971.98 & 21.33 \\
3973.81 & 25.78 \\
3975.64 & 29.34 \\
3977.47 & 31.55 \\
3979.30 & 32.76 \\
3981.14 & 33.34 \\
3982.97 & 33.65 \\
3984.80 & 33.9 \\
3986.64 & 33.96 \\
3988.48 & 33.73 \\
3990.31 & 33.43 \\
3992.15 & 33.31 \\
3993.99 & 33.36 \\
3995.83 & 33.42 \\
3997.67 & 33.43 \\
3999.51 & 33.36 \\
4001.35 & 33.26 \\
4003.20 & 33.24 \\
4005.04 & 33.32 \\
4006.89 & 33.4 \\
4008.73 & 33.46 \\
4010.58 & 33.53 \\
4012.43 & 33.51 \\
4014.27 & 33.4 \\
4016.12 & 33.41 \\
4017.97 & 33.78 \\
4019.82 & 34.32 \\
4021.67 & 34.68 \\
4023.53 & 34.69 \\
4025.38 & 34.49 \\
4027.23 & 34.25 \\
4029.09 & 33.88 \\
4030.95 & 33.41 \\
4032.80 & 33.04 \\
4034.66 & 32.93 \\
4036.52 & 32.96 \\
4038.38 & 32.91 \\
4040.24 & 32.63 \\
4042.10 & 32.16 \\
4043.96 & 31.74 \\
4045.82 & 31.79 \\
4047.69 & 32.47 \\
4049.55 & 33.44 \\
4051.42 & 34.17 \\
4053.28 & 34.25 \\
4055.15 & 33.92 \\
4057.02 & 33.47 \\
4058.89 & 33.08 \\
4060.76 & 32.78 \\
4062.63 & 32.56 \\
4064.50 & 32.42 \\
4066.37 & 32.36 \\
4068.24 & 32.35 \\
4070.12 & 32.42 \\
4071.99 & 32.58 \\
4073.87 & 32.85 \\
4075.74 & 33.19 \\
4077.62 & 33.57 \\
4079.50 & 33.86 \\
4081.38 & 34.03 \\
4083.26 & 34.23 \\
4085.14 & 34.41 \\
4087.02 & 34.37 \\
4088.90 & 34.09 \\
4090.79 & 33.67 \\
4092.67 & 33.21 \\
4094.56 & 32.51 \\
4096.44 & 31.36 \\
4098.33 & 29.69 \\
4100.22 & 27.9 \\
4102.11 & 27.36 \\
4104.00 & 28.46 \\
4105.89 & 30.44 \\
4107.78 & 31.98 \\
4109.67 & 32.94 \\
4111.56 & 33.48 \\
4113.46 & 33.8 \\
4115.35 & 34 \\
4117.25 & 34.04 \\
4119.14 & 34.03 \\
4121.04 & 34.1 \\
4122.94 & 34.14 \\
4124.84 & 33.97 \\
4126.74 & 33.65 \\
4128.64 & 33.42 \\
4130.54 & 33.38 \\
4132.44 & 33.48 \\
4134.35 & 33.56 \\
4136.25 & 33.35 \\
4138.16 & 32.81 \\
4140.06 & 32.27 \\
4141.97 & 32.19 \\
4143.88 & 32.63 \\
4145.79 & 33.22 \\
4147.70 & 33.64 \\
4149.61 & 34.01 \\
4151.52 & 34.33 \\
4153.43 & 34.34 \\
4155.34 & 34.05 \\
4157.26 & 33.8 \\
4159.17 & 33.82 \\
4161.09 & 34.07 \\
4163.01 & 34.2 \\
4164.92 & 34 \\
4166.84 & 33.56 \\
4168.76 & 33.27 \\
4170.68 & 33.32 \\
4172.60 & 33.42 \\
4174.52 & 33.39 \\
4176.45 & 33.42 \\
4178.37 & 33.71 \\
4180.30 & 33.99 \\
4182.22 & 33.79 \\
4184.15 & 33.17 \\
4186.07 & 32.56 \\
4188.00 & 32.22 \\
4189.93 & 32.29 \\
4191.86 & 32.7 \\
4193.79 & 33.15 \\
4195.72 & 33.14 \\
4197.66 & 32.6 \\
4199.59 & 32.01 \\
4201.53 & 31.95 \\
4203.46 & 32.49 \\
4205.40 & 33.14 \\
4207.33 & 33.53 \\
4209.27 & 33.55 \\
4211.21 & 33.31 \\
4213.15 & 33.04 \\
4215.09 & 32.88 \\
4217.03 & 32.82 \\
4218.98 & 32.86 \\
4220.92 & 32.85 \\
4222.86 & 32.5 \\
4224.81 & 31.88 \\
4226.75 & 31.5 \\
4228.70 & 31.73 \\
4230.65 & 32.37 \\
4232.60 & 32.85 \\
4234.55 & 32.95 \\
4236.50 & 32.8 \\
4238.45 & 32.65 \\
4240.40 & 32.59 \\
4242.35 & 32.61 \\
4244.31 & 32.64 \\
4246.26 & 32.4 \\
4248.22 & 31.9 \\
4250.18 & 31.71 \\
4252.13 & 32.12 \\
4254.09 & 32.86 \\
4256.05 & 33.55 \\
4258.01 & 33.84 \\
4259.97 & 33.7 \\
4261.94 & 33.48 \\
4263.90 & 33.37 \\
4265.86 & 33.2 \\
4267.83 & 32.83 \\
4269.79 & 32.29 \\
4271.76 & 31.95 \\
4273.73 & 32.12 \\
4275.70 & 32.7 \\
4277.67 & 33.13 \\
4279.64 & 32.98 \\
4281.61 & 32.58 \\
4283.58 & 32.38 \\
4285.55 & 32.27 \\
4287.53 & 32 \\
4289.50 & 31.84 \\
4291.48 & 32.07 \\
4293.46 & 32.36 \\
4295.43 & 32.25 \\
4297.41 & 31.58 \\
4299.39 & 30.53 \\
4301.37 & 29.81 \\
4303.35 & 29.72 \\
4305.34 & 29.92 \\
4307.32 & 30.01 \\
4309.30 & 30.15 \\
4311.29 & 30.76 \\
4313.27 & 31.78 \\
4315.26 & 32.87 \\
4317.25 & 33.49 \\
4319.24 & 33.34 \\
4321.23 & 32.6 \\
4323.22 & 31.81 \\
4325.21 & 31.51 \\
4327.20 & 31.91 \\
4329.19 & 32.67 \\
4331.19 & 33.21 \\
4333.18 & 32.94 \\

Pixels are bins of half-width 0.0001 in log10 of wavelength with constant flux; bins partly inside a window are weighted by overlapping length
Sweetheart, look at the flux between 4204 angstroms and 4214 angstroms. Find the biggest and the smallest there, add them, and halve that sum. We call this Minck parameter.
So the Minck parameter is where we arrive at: 33.3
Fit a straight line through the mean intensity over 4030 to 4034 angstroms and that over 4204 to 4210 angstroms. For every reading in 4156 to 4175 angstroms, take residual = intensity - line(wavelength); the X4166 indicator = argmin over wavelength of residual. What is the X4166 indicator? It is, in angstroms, 4168.76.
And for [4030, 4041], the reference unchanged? 4040.24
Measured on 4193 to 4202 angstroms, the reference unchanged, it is 4201.53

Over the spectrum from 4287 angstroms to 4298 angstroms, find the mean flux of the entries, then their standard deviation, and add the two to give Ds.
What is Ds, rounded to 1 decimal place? 32.3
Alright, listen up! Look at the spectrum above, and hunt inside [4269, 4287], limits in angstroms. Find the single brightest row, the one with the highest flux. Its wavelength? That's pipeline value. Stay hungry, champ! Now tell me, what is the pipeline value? 4277.67 angstroms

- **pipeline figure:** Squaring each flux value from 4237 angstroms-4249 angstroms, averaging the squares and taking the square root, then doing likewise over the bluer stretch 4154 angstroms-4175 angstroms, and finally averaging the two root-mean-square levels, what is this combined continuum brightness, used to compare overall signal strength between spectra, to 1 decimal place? 33.1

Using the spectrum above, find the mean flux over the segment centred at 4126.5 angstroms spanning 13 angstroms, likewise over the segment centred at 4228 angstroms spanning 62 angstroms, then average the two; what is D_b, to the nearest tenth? 33.2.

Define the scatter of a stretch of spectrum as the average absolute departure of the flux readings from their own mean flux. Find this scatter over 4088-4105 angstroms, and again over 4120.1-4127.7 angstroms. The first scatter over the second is 14.5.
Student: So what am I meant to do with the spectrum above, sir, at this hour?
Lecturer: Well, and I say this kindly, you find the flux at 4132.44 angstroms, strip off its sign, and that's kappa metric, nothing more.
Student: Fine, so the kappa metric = 33.5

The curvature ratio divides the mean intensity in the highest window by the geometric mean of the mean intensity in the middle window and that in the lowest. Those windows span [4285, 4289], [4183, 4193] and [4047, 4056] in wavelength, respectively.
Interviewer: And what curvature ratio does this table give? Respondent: 0.97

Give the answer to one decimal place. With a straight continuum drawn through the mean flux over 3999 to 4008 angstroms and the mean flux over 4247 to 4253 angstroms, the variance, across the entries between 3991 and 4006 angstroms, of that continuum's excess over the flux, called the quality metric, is 0.0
